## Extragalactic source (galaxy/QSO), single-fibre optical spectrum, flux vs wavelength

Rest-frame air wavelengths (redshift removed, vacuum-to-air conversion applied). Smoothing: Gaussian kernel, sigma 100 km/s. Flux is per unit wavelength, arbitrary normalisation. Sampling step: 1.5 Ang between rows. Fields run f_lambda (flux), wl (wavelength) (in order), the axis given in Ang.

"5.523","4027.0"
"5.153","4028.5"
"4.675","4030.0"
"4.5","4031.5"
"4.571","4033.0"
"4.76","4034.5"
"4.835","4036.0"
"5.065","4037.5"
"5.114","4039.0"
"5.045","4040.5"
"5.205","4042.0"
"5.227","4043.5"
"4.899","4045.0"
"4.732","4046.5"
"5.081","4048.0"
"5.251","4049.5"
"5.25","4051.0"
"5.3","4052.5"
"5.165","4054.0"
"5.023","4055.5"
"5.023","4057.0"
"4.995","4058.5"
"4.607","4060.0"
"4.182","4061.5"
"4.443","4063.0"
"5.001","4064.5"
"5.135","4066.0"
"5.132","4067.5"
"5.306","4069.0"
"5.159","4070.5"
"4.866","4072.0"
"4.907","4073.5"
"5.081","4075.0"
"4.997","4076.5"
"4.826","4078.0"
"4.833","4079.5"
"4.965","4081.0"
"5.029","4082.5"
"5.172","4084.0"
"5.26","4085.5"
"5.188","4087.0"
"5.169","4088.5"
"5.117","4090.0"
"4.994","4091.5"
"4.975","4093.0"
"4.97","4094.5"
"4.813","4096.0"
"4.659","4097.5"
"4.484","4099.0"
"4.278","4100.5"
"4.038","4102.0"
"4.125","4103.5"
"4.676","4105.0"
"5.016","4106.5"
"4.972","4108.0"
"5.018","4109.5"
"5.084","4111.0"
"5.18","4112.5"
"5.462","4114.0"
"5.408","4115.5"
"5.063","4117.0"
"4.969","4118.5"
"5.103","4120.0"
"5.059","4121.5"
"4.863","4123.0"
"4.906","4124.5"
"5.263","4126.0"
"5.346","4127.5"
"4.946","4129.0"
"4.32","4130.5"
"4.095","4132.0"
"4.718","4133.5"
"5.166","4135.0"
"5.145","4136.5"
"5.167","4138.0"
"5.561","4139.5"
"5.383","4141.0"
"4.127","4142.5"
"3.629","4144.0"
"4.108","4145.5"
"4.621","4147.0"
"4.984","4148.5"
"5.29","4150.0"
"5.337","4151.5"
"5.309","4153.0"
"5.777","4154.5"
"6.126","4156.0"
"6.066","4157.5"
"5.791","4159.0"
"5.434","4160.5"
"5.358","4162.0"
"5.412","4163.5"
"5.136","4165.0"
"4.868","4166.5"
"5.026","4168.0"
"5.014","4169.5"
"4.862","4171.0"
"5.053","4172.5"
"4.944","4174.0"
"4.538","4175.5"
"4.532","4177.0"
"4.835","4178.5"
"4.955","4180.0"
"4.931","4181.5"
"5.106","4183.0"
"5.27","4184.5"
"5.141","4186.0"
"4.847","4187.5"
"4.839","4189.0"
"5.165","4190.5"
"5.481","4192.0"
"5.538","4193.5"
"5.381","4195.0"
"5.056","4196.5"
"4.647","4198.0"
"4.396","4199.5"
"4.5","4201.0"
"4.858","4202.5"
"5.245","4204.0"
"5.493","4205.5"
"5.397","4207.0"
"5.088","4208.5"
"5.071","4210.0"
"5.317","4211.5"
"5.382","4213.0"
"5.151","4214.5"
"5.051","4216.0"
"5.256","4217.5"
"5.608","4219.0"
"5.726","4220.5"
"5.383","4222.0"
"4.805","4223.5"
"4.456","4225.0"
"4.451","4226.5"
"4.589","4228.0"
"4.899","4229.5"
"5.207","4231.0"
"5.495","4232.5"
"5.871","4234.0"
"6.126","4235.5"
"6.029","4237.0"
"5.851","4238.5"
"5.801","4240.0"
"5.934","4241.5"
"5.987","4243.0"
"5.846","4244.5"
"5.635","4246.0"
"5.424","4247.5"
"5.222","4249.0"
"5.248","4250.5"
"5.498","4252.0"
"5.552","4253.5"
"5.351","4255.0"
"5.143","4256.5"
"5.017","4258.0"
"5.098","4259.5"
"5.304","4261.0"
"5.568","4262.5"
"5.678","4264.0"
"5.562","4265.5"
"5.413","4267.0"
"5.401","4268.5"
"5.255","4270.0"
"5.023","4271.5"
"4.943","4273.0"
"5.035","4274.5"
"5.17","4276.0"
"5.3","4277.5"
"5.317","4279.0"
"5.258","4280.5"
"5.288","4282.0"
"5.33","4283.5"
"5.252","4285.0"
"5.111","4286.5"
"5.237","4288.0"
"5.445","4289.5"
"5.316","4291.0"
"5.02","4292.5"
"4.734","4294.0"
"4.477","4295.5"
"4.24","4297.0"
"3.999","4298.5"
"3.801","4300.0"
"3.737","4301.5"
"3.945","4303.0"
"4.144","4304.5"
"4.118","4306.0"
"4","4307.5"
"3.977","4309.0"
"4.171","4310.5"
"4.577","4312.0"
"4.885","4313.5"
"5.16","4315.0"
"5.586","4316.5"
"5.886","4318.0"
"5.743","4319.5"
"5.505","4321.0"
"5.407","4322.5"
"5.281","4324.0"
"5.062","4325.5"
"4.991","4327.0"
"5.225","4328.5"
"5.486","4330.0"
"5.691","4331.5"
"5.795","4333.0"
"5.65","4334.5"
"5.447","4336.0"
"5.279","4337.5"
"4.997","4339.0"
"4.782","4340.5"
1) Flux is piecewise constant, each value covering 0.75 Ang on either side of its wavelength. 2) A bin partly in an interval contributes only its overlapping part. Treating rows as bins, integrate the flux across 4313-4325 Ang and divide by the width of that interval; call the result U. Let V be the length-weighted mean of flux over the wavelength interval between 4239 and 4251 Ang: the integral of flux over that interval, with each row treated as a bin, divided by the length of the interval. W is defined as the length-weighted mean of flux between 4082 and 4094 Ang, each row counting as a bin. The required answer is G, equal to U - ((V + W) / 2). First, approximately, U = 5.44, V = 5.65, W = 5.11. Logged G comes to 0.1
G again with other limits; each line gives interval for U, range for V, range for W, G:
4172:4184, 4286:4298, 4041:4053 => -0.2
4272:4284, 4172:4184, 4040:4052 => 0.2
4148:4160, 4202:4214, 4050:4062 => 0.5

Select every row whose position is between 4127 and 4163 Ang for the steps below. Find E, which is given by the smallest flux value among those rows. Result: 3.629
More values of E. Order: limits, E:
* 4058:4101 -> 4.182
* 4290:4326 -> 3.737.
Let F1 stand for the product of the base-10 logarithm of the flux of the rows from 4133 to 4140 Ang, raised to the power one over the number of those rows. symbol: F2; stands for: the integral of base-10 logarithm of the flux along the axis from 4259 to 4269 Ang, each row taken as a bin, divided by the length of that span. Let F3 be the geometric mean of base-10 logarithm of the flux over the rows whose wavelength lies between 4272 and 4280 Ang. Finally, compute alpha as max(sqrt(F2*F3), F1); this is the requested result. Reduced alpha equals 0.724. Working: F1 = 0.711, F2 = 0.74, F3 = 0.712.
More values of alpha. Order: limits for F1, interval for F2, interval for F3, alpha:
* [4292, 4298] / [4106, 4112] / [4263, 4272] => 0.716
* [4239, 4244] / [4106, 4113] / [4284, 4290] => 0.771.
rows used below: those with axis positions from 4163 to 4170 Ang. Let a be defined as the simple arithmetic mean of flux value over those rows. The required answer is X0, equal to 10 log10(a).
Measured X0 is 7.07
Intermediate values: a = 5.09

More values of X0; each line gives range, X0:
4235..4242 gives 7.74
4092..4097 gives 6.92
